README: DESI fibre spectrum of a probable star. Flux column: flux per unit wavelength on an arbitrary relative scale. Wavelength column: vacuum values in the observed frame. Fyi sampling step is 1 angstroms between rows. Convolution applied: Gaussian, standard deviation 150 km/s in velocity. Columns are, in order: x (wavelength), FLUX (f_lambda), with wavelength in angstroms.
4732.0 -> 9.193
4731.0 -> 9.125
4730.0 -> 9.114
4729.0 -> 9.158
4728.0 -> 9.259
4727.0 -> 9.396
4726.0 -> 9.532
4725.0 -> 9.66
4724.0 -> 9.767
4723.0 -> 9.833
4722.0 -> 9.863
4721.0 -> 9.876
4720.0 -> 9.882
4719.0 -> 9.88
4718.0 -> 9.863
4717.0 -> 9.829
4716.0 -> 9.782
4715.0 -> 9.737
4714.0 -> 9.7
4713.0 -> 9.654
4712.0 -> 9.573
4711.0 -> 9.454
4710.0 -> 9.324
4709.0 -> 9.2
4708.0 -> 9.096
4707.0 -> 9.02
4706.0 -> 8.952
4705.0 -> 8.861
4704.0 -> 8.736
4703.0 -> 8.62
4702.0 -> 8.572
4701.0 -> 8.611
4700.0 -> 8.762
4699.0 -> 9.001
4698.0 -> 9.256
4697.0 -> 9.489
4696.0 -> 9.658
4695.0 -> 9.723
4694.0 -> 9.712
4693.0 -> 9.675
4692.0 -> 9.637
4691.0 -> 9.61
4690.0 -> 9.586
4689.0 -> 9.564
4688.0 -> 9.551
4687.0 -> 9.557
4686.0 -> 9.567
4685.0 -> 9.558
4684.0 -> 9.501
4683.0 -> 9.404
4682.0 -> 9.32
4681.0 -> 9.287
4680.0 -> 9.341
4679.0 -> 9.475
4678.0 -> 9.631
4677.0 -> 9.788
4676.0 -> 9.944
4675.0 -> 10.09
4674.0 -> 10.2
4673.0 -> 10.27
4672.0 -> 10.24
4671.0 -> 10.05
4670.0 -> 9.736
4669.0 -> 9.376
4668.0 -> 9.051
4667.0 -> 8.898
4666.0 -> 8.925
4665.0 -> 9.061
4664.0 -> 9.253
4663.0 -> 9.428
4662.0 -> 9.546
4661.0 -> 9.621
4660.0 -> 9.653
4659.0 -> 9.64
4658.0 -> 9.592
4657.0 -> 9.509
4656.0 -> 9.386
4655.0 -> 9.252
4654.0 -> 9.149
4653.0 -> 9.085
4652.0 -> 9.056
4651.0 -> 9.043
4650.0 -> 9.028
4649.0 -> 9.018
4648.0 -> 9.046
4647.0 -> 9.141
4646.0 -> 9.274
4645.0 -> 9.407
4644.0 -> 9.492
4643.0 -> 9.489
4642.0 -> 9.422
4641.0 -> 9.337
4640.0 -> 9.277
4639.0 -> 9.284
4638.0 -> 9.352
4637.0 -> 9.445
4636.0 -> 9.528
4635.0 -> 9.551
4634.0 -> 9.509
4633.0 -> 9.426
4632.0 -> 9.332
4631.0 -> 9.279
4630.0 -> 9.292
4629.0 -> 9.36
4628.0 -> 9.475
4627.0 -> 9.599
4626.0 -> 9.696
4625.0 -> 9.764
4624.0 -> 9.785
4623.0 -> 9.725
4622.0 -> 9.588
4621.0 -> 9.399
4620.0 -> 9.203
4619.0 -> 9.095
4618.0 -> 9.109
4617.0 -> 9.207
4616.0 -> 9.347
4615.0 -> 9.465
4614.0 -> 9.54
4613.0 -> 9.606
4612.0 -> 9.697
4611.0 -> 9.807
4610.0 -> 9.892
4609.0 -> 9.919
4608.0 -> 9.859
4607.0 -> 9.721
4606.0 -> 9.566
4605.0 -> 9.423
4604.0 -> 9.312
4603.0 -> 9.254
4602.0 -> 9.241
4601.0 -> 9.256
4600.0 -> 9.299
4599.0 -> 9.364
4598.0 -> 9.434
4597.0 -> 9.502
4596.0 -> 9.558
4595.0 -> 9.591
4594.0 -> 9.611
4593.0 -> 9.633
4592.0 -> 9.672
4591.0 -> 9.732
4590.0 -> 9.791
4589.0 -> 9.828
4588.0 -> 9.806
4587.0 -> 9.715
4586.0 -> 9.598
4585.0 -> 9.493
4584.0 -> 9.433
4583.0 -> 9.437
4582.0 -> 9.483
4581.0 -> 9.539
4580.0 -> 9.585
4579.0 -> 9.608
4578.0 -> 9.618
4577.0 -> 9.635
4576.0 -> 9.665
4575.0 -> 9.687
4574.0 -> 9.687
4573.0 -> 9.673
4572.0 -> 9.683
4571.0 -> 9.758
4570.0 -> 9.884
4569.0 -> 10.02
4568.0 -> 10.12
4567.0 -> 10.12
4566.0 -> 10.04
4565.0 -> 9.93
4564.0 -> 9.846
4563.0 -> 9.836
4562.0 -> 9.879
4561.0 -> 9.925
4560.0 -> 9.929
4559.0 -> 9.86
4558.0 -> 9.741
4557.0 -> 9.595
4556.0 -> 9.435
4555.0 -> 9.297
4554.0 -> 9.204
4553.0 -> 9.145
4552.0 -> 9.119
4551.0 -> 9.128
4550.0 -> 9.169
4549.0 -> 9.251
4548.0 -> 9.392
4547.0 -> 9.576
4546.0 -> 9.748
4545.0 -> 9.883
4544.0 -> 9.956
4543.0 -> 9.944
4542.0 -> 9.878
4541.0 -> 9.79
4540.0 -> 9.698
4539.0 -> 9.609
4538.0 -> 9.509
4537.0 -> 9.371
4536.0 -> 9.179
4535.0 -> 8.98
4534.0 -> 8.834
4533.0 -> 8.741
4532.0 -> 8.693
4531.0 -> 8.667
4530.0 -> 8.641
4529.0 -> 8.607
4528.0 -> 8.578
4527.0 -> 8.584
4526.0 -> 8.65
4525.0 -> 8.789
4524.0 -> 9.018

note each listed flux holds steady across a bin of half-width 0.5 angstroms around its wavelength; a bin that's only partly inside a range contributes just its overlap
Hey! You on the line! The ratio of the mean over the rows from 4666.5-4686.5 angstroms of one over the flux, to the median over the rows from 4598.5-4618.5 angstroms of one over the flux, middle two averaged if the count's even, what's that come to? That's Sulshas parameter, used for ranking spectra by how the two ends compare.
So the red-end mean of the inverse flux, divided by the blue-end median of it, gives 0.98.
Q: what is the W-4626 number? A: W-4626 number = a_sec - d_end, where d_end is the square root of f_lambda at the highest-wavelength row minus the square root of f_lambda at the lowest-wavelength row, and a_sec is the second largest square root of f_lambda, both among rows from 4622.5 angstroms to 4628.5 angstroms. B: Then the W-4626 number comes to 3.17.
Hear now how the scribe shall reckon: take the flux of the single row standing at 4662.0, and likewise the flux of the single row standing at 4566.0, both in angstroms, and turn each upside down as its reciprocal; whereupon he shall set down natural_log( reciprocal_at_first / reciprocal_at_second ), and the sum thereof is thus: 0.050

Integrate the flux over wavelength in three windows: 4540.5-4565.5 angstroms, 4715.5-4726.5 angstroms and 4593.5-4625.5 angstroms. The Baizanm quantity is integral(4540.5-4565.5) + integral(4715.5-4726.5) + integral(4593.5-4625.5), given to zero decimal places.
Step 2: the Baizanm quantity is 652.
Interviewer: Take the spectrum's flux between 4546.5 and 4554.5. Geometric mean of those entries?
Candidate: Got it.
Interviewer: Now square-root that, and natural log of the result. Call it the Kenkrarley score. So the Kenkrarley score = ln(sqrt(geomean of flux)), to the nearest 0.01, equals 1.11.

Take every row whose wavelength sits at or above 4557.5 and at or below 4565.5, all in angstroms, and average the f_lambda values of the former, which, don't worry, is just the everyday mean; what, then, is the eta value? 9.87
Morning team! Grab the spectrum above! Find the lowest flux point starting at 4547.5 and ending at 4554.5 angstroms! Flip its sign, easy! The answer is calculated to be -9.12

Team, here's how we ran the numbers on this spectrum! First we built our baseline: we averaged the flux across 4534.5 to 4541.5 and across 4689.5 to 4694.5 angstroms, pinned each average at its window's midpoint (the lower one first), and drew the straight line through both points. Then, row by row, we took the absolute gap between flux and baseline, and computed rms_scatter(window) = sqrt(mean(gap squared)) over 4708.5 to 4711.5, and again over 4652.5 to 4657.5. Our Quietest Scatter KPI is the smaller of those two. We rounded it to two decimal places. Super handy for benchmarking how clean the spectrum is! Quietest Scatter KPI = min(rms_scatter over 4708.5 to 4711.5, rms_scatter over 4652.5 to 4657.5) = 0.36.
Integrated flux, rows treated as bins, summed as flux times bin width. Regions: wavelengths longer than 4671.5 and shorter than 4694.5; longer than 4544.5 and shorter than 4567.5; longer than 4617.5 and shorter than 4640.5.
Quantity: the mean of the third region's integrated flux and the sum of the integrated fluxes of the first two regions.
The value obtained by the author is 330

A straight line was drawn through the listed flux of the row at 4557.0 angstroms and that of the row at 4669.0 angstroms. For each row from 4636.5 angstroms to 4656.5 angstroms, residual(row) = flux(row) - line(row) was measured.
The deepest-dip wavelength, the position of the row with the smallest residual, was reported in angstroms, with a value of 4649.0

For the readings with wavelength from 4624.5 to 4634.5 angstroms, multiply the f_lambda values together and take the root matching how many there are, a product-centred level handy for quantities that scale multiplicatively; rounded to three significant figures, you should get 9.47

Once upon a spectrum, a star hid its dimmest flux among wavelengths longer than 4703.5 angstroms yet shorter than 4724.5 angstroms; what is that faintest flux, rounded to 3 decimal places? 8.736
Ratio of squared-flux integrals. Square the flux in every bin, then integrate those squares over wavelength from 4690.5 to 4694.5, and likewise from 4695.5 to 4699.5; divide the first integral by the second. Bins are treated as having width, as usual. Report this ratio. 1.07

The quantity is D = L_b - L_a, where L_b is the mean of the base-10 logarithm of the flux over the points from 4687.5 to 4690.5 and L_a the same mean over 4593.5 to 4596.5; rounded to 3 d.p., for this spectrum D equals -0.001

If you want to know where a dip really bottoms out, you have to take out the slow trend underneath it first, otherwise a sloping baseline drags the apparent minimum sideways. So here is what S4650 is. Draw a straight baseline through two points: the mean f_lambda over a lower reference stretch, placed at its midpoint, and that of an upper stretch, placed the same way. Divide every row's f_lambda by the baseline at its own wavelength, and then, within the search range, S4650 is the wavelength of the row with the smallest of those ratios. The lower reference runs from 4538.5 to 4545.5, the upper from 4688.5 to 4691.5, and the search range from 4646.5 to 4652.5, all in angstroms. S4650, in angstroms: 4649.0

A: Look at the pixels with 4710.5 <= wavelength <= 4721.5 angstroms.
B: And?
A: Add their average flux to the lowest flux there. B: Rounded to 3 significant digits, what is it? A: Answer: 19.2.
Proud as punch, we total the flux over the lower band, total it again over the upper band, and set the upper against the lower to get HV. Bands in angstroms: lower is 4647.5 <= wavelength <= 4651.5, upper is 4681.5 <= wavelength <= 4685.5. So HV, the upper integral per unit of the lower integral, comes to 1.05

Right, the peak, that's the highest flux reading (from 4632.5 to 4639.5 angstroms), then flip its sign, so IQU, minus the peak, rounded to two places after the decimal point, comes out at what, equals -9.55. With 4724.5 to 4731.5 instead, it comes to -9.66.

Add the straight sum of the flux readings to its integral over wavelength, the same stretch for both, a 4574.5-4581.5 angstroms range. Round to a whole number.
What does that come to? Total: 135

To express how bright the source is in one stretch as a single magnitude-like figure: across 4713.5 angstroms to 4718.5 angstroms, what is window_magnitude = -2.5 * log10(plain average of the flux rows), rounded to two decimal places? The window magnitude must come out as -2.48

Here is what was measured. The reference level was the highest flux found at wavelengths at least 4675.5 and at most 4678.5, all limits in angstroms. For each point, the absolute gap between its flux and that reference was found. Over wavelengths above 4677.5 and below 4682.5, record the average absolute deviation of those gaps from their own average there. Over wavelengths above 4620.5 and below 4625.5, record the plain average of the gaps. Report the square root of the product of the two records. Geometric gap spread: 0.18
